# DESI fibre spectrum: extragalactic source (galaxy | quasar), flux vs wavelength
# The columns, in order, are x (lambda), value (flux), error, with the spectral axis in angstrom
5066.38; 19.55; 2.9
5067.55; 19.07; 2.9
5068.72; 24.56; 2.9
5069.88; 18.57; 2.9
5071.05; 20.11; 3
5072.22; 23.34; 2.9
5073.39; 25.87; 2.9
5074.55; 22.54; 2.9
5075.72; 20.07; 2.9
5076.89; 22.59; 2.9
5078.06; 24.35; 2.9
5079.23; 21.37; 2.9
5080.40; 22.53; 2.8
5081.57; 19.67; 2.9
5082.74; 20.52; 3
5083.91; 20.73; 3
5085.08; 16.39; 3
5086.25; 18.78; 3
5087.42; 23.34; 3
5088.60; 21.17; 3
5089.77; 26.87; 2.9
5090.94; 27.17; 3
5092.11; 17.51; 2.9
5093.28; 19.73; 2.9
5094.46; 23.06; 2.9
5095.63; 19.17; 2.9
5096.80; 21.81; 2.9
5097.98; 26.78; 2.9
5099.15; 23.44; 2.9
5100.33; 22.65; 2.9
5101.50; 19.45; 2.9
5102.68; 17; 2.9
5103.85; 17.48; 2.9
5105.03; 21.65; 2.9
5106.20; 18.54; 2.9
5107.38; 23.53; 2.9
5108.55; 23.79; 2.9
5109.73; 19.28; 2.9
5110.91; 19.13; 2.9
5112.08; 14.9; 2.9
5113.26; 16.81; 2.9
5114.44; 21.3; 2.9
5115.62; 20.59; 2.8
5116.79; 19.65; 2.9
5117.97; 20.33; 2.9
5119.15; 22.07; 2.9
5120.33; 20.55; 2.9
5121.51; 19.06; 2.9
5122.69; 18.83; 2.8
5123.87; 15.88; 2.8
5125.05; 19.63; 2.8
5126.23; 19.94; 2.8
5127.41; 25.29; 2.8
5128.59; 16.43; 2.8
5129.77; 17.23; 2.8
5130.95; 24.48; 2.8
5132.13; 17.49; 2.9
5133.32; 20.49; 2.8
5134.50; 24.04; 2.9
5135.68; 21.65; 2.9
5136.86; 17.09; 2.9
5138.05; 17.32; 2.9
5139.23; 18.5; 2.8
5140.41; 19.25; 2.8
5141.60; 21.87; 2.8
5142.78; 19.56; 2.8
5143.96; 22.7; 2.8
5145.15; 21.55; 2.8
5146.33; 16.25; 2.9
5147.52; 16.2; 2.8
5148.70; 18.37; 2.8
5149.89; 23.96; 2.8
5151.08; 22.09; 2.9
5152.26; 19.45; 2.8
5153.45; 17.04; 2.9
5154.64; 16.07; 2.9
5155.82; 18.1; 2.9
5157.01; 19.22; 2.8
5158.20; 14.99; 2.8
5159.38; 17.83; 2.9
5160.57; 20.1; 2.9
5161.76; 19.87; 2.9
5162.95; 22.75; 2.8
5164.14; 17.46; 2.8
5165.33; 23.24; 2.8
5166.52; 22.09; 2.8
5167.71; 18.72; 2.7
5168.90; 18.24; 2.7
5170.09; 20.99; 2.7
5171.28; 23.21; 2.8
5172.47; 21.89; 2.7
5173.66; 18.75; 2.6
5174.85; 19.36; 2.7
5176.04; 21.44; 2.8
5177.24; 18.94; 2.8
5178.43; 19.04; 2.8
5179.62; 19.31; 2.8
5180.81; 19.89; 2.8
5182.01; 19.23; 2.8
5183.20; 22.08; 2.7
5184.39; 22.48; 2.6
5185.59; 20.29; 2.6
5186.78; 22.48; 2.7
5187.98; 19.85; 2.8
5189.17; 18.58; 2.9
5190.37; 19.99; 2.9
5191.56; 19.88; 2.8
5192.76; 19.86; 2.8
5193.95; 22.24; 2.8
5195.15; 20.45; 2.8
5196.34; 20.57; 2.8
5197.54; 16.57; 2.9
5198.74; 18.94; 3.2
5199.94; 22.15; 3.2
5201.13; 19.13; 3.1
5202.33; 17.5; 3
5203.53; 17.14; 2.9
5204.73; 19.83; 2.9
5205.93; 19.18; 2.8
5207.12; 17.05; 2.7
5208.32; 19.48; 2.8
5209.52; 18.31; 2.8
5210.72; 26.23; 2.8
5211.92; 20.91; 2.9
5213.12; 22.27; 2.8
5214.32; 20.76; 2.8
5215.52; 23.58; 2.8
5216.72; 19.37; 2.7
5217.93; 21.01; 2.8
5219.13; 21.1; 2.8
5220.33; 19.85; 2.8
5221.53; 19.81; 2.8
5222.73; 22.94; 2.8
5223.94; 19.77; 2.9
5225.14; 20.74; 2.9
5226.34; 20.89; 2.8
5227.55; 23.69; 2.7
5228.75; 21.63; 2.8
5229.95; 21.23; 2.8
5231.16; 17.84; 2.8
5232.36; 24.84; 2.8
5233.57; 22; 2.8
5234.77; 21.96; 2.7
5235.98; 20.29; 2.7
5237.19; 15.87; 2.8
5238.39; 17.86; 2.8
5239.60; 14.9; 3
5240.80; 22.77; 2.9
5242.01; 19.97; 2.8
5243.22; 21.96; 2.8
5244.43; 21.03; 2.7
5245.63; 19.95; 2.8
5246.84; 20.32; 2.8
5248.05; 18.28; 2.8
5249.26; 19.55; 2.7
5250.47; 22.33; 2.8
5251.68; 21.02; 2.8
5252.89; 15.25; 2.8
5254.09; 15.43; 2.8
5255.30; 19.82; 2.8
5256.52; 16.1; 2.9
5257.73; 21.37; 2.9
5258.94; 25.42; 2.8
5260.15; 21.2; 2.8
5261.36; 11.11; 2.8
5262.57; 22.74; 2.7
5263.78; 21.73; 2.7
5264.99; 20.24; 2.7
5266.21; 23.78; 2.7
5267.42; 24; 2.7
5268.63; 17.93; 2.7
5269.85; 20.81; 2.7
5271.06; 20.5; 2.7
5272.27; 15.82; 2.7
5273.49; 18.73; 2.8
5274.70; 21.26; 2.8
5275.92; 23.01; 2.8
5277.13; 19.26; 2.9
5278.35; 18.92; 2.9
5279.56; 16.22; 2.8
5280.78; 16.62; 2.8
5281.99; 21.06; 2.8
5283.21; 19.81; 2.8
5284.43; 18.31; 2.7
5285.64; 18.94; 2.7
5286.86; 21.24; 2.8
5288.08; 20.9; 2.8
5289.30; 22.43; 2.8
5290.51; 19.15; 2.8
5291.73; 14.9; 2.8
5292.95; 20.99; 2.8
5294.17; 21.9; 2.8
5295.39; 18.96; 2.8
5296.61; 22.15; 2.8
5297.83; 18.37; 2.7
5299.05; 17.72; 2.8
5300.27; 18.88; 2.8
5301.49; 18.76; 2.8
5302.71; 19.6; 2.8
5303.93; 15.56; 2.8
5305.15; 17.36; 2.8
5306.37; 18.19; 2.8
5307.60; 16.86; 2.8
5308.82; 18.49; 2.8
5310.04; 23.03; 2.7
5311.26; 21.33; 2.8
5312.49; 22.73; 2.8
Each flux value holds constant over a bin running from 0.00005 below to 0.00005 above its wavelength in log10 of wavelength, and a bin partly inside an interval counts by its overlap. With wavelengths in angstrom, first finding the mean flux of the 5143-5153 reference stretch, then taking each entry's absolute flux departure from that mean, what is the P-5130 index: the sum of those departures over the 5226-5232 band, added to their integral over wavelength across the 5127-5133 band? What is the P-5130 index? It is 31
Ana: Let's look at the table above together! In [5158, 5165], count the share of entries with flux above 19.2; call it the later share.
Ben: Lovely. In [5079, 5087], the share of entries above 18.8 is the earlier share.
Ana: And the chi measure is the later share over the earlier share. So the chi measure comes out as 0.70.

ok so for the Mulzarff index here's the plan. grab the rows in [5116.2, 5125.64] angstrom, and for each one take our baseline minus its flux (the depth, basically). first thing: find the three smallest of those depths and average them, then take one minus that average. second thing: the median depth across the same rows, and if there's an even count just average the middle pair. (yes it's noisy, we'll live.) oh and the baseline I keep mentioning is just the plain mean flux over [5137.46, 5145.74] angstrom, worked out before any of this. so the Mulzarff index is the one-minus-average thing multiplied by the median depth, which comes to 0.9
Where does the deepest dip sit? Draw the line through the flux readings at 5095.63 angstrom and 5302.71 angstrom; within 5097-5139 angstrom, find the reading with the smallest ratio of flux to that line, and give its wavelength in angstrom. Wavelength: 5112.08 angstrom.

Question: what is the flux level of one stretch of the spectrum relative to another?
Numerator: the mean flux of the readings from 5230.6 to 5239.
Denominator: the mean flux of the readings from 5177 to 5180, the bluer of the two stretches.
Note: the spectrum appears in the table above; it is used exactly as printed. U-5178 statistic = 1.05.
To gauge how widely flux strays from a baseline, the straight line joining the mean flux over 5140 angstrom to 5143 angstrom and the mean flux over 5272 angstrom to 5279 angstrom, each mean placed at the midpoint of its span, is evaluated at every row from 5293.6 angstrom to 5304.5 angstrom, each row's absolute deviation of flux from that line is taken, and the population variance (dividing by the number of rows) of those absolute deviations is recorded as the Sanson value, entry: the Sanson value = 1.4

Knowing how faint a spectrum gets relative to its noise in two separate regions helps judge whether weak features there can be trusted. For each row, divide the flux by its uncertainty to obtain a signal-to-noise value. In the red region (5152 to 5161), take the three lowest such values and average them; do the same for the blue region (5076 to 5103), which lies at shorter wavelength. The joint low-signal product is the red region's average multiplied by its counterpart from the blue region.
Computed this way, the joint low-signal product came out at 32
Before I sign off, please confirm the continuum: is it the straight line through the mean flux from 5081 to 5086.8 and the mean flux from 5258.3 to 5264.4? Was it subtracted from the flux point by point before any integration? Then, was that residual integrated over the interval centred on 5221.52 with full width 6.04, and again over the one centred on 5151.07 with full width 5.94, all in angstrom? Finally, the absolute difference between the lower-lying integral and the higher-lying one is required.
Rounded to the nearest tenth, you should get 0.2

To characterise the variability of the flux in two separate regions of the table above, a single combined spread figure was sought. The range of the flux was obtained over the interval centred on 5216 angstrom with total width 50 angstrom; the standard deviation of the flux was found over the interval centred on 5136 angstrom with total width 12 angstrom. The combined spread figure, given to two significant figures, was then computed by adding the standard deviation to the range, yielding 14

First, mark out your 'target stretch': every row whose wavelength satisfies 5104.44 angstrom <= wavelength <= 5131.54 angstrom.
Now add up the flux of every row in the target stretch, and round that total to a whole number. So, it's 459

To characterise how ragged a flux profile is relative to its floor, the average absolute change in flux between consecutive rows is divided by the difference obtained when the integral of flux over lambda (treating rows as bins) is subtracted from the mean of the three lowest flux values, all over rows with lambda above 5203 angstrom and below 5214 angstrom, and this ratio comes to -0.015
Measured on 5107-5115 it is -0.018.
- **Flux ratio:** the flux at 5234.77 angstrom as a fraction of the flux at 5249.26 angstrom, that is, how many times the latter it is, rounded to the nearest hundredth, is 1.12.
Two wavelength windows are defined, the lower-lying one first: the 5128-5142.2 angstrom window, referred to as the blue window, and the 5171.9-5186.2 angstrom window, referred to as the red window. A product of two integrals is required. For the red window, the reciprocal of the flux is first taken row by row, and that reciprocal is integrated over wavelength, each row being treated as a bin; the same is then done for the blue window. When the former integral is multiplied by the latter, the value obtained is 0.52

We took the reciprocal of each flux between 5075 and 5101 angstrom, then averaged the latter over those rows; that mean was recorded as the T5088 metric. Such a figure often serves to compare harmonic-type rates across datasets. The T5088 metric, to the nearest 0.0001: 0.0466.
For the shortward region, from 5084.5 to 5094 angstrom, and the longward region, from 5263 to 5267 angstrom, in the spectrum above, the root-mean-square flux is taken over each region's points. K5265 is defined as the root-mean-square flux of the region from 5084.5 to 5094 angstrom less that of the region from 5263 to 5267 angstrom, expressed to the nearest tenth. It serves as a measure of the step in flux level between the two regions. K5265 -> -0.3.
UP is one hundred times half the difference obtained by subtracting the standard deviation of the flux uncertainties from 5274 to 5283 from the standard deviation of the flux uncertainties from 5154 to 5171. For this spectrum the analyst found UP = 1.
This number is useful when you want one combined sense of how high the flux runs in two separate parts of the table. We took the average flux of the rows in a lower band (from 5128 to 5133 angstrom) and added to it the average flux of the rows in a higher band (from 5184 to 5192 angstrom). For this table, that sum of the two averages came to 39.4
